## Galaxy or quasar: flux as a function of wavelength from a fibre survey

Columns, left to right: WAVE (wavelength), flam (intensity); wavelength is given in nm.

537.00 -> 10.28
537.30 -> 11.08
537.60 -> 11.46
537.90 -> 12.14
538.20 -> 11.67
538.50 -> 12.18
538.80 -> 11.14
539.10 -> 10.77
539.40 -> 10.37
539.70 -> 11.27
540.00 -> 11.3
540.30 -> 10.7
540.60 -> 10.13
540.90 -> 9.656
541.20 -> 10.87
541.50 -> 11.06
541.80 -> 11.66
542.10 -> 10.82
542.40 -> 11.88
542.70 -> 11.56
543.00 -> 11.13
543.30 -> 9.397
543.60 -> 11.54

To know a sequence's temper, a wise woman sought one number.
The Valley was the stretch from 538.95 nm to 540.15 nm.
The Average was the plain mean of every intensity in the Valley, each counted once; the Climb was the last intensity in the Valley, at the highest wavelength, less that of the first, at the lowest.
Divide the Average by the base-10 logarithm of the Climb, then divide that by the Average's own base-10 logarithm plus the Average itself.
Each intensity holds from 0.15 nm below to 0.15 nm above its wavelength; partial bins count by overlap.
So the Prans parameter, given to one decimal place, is -3.3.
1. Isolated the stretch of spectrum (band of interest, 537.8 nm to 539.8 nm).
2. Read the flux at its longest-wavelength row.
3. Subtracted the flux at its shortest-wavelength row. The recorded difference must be -0.9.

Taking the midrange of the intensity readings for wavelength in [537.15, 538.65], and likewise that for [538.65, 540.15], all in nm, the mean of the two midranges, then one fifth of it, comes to 2.25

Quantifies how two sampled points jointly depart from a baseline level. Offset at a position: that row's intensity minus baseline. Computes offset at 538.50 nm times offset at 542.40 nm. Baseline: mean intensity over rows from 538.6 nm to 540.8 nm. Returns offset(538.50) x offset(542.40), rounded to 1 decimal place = 1.5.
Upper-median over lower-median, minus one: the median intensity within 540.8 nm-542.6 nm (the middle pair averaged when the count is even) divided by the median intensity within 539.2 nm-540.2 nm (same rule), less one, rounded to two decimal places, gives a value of -0.03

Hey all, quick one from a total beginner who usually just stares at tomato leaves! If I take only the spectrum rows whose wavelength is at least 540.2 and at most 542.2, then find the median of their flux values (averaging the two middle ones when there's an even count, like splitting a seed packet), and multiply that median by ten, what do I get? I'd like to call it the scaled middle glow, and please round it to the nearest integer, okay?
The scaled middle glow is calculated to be 108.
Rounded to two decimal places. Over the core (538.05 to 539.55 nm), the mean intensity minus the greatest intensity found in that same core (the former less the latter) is -0.95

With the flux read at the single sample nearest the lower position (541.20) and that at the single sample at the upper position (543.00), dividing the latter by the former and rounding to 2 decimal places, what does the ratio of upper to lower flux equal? 1.02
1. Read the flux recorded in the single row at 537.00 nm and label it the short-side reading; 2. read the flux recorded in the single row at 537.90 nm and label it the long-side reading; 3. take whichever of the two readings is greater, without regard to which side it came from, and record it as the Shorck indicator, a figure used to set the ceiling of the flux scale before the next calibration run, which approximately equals 12.1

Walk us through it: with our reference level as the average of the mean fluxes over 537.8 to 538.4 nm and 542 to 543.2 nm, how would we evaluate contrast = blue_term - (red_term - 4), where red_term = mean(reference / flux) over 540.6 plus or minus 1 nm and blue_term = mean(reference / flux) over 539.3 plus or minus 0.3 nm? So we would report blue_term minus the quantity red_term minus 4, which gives 4.01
